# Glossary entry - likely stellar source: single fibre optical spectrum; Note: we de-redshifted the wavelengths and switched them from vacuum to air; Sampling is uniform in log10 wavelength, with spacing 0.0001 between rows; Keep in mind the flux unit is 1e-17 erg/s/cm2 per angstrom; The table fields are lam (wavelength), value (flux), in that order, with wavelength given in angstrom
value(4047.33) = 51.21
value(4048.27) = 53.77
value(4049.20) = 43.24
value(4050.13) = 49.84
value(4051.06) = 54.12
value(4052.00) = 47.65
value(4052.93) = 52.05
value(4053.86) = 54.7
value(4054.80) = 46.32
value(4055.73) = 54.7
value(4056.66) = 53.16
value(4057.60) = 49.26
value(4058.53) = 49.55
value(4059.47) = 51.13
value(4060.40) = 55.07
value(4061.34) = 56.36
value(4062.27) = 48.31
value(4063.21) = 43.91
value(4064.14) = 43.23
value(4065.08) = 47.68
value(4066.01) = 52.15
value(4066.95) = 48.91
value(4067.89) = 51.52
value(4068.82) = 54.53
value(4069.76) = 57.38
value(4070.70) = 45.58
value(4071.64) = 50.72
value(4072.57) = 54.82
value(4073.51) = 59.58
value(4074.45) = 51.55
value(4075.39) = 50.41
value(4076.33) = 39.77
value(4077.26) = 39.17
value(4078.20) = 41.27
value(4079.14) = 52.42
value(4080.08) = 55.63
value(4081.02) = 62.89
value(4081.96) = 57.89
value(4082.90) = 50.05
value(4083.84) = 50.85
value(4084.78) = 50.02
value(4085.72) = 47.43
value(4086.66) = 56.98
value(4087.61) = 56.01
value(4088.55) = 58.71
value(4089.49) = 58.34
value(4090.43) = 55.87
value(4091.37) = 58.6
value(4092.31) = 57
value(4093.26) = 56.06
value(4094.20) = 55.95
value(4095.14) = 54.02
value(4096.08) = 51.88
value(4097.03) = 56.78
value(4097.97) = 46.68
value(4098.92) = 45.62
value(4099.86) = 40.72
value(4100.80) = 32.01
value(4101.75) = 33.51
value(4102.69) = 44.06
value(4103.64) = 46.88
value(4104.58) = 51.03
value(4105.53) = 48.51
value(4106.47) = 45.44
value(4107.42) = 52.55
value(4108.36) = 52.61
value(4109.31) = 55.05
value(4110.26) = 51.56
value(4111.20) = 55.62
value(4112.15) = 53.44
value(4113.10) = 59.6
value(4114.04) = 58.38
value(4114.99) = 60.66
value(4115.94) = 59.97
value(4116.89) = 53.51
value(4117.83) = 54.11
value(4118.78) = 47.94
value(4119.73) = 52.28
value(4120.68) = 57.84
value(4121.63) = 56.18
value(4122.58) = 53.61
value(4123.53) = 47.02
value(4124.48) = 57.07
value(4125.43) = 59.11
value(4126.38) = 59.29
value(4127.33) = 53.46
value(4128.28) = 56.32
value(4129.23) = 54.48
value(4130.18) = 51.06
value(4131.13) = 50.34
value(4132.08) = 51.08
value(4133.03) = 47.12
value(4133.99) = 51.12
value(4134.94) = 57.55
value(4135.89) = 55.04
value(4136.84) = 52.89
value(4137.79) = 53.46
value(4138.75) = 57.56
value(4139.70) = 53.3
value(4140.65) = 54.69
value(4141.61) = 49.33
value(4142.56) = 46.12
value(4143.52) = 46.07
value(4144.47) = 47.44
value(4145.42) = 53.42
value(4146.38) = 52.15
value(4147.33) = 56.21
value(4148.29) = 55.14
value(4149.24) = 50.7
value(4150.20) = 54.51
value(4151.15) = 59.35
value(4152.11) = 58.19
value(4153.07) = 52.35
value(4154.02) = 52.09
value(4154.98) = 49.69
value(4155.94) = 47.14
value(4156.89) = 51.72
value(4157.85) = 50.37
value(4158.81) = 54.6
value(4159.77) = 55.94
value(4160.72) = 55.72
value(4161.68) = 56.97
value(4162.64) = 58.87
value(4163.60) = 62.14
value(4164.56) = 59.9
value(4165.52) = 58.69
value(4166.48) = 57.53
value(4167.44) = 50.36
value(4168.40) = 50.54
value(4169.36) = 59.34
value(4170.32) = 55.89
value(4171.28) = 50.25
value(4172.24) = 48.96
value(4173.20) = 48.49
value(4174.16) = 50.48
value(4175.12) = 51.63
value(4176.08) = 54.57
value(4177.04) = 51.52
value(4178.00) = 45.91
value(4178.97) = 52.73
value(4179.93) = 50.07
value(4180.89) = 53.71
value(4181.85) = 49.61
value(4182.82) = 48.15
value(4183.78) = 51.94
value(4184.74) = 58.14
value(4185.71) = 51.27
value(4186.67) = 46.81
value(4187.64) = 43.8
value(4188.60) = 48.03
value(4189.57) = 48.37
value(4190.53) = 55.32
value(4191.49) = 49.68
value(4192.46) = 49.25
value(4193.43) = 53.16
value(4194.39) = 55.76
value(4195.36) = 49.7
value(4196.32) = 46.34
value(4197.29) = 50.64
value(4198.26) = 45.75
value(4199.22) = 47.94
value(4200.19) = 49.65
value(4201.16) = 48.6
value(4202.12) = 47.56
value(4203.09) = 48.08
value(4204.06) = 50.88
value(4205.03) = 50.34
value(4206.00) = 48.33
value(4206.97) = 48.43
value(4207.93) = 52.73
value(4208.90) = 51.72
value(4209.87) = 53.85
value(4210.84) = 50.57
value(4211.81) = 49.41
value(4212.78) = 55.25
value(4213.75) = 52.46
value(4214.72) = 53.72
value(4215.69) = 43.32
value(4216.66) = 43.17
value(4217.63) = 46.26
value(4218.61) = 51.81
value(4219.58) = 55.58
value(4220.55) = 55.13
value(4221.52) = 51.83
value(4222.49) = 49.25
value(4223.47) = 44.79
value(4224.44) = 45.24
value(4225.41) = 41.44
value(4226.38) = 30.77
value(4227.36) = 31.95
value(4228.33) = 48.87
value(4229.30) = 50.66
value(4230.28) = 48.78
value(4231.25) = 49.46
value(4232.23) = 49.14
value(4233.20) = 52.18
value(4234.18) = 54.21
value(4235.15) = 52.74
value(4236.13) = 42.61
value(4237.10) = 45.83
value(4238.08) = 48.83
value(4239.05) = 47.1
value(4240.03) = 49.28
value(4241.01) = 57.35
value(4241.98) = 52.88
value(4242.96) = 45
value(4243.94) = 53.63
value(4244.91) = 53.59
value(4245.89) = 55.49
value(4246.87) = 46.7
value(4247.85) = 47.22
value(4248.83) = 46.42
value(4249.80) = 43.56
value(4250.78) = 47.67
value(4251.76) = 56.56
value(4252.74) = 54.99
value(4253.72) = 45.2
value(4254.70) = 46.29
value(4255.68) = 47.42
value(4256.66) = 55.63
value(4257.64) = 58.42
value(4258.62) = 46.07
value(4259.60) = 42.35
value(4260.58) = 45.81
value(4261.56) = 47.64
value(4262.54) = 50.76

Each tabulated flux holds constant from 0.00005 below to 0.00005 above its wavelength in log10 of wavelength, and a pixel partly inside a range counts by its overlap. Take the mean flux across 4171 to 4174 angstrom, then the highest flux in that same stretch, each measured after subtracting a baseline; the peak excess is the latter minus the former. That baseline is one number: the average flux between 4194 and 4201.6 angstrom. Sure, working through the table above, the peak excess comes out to 1.0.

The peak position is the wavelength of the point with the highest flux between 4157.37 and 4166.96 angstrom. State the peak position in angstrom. 4163.60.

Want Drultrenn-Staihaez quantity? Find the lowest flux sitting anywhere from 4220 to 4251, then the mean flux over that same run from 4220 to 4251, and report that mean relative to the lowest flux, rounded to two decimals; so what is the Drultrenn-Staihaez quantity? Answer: 1.56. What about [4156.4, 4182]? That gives 1.17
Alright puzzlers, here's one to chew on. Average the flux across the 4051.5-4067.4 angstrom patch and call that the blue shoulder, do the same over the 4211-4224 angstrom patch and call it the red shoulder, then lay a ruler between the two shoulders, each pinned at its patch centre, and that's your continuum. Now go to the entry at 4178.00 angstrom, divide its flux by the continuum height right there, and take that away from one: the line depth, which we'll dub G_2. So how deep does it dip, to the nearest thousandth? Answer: 0.085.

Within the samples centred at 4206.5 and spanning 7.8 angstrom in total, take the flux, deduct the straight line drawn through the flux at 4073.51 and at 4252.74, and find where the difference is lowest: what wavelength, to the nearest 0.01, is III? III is 4203.09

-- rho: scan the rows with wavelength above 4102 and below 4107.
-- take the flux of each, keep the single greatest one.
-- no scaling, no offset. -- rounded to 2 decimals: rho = 51.03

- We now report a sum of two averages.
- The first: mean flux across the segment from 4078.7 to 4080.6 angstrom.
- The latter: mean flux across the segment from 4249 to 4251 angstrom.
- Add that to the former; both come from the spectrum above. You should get 100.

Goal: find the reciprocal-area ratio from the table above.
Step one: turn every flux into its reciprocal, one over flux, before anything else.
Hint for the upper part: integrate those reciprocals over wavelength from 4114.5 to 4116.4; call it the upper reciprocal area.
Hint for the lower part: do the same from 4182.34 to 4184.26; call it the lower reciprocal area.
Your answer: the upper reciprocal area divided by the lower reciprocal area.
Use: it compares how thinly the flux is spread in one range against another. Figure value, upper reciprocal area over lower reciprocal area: 0.82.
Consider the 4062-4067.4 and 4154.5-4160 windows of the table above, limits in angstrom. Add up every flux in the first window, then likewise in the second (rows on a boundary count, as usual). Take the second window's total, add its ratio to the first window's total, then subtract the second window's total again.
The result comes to 1.09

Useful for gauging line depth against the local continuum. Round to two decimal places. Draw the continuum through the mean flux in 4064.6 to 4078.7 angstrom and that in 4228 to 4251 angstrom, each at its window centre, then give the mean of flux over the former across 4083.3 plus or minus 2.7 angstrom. 1.07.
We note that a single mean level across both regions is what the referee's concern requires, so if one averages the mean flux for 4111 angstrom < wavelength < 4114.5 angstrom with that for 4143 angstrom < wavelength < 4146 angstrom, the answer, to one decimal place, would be 52.9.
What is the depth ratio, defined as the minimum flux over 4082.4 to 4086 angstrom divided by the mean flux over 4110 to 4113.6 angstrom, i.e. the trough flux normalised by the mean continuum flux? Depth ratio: 0.86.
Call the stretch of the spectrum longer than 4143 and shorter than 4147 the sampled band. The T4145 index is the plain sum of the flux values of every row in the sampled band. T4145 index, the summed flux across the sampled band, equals 199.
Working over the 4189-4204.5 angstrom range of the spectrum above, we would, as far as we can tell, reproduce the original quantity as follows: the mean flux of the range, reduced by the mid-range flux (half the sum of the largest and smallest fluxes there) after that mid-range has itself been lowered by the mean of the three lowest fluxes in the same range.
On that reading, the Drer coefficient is 46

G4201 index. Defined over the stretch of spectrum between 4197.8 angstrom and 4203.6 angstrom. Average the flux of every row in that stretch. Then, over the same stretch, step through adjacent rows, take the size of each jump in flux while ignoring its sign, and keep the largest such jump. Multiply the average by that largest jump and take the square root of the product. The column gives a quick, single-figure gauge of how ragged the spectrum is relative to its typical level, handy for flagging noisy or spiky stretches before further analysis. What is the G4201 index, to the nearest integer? 10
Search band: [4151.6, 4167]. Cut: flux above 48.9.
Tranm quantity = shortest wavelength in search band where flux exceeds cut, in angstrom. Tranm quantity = 4152.11 angstrom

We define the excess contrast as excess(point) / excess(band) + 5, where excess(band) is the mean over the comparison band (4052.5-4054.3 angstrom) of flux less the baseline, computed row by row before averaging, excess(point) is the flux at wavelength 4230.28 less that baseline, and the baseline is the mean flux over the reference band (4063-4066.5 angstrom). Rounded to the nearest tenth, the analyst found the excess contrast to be 5.3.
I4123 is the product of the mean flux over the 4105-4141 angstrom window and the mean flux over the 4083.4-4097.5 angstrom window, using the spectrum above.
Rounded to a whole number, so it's 2966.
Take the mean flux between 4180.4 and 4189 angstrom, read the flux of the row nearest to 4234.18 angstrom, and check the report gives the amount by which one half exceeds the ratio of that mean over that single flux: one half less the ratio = -0.43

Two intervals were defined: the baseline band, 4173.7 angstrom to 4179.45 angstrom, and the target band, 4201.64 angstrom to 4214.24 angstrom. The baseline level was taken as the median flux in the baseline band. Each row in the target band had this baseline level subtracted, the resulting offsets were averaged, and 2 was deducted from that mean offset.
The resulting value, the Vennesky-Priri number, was -2.8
